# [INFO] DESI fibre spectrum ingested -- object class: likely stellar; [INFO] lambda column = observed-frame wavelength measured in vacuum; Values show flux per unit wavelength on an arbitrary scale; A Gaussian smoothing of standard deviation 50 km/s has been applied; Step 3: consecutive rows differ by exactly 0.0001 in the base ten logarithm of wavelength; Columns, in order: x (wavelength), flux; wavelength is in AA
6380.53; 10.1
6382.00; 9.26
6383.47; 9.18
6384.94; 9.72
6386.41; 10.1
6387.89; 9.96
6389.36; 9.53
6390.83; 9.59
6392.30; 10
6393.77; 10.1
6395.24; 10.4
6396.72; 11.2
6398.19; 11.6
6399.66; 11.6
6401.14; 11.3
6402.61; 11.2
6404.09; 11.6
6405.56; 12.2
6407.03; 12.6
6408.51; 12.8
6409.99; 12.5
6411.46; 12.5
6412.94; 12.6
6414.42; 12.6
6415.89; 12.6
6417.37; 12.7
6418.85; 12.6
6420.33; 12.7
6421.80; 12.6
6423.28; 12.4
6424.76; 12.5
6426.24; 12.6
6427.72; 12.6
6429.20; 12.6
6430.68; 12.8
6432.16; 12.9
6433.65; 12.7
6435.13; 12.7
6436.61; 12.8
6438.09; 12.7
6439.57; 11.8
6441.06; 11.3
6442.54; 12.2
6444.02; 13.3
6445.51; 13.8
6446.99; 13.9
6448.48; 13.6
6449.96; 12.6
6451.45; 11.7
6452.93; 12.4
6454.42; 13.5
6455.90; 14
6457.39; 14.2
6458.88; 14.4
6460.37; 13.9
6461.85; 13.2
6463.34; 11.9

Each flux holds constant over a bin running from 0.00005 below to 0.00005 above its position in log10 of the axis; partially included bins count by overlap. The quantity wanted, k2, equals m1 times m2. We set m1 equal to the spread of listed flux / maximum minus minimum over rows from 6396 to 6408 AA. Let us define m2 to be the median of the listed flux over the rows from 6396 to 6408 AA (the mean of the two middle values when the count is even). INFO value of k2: 16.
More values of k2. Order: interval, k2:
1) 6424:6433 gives 5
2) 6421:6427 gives 3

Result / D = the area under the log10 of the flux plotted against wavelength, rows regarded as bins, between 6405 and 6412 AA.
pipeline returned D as 7.7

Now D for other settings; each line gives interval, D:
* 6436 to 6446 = 11.0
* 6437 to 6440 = 3.3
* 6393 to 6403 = 10.4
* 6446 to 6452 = 6.7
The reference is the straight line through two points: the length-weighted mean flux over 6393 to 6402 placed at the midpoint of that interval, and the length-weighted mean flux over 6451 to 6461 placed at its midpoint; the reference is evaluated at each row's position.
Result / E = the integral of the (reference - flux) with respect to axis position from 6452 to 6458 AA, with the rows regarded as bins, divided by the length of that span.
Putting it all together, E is 0.0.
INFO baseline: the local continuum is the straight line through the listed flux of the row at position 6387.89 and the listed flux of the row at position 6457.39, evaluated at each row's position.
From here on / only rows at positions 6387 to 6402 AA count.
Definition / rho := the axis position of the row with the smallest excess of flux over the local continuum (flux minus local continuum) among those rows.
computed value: 6390.83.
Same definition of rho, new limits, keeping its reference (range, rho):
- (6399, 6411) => 6402.61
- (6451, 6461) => 6451.45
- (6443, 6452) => 6451.45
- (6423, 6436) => 6435.13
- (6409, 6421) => 6418.85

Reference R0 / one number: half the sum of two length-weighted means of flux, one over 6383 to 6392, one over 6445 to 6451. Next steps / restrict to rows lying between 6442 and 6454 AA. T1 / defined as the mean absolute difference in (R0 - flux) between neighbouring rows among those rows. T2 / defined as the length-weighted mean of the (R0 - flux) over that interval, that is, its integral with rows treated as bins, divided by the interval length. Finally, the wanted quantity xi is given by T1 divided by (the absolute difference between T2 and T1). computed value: 0.32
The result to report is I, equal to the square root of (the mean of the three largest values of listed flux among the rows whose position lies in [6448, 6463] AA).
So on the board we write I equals 3.77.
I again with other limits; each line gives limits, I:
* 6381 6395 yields 3.17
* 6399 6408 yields 3.48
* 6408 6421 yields 3.57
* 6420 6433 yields 3.58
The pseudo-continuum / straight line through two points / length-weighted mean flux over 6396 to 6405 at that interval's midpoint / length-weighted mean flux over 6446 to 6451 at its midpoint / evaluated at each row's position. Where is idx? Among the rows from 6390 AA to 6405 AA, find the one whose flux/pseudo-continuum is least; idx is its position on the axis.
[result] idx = 6390.83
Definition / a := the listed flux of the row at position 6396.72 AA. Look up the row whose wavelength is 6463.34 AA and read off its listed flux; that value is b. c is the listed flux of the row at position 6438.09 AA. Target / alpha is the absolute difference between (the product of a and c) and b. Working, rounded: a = 11.2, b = 11.9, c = 12.7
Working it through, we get 130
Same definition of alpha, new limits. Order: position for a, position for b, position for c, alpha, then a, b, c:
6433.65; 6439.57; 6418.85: 148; 12.7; 11.8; 12.6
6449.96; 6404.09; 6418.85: 147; 12.6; 11.6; 12.6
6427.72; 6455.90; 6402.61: 127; 12.6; 14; 11.2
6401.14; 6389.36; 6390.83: 99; 11.3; 9.53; 9.59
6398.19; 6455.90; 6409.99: 131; 11.6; 14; 12.5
